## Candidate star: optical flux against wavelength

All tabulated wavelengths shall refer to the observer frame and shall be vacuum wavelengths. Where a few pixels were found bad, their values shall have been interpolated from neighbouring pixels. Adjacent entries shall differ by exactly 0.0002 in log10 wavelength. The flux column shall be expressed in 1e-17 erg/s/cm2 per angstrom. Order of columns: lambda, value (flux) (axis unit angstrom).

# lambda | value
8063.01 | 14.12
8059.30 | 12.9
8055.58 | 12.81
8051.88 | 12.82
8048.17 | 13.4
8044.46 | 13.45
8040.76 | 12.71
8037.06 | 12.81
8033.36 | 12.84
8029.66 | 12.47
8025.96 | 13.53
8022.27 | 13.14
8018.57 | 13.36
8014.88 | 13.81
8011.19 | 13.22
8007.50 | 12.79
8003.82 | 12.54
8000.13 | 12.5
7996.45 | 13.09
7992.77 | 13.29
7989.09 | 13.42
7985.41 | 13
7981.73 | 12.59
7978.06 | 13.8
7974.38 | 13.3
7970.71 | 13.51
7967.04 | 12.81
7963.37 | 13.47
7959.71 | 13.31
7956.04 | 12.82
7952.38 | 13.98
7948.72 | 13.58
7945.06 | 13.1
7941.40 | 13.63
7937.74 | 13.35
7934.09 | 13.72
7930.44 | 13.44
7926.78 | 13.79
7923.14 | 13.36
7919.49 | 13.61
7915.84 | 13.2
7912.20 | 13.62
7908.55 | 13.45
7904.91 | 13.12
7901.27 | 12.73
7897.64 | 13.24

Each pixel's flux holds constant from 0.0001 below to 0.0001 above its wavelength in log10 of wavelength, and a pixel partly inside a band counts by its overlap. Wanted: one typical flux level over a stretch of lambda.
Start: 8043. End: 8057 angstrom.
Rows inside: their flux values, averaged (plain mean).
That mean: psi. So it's 13.1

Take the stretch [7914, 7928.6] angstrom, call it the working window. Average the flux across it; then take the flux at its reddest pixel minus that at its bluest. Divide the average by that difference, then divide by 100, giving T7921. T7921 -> 0.23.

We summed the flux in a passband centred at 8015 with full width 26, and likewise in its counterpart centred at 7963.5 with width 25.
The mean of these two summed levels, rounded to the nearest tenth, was 92.8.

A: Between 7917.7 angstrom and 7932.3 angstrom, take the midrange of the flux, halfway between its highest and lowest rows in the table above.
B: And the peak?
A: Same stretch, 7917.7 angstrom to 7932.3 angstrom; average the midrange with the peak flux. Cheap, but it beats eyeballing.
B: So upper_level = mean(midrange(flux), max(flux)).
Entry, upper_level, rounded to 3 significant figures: 13.7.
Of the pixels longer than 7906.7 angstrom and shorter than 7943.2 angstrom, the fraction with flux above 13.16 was 1.0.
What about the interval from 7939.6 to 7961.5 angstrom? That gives 0.7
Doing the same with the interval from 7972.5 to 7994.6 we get 0.7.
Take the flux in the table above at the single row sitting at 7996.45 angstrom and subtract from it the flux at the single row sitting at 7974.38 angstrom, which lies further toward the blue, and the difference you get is -0.2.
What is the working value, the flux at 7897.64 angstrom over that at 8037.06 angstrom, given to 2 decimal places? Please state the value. 1.03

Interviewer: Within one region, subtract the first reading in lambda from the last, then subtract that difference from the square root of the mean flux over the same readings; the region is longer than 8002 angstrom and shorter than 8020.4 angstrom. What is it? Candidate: 2.8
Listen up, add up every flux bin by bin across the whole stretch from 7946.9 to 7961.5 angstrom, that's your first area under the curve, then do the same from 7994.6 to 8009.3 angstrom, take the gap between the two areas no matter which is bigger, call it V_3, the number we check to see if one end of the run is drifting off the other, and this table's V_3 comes 9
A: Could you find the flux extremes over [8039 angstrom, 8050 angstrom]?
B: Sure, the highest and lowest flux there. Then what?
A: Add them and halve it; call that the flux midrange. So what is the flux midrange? 13.08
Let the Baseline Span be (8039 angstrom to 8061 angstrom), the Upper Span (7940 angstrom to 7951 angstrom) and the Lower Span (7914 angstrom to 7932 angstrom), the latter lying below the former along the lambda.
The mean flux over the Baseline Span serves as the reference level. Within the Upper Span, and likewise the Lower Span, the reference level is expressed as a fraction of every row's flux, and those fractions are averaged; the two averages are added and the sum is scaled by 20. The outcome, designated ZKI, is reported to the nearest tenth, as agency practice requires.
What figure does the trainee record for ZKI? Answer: 38.7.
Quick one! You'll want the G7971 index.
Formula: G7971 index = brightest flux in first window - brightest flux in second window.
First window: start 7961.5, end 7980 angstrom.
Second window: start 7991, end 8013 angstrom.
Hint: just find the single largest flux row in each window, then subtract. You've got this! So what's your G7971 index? 0.5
